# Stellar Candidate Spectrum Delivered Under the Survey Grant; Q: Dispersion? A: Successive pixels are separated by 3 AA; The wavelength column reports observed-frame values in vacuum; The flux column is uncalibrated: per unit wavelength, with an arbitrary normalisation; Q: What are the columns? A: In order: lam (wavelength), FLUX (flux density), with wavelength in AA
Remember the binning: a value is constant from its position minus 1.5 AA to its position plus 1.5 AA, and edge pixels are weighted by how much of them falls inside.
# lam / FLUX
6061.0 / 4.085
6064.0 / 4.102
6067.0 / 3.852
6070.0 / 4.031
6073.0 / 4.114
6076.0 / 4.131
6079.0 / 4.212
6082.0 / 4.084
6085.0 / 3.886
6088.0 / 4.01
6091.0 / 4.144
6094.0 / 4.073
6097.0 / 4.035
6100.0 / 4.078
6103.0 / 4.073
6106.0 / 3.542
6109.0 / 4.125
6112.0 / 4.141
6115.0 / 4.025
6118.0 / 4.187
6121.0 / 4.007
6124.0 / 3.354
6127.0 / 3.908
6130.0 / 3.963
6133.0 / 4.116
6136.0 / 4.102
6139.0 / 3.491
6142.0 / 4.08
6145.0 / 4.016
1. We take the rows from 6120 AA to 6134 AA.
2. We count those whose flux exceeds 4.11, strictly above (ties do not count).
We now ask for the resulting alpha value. 1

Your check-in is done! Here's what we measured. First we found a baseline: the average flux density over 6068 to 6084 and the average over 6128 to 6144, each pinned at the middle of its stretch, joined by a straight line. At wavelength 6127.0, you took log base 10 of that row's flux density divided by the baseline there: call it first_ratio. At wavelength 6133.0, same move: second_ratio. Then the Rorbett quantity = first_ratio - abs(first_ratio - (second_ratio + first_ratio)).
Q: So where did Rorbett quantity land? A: -0.02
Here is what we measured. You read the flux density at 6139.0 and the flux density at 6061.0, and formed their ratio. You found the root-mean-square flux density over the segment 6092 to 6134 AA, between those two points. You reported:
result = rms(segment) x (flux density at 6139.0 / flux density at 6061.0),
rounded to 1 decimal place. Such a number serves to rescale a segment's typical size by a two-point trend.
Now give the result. 3.4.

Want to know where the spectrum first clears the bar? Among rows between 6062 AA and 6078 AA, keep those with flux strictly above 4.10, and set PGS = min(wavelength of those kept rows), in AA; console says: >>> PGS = 6064.0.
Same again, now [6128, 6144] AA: 6133.0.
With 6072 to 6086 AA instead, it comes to 6073.0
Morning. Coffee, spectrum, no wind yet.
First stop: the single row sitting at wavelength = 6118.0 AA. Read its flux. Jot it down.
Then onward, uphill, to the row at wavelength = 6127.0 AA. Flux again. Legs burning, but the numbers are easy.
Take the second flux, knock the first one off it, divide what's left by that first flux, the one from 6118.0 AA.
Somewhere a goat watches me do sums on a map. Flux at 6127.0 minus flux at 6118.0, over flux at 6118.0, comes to -0.07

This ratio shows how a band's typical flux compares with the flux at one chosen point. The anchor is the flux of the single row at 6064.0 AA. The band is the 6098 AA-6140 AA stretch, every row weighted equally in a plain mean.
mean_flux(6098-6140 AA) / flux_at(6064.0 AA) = 0.96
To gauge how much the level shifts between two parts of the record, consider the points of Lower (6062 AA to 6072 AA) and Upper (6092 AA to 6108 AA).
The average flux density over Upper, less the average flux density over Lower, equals -0.03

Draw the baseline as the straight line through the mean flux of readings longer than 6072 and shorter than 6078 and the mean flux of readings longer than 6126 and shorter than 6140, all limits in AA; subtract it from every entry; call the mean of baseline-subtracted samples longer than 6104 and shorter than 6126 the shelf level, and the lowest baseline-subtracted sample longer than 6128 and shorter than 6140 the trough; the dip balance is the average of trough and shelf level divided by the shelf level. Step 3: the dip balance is 3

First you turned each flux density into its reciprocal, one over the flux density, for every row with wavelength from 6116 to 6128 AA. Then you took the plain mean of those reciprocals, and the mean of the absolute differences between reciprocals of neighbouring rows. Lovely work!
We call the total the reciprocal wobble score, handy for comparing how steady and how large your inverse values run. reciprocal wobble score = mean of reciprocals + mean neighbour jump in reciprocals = 0.294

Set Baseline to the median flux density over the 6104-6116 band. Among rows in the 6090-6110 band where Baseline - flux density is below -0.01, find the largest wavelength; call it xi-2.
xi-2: 6109.0 AA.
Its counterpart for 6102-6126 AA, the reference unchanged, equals 6118.0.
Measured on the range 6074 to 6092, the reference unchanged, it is 6091.0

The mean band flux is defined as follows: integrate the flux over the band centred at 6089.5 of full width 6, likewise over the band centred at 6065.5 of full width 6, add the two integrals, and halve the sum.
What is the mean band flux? 24.16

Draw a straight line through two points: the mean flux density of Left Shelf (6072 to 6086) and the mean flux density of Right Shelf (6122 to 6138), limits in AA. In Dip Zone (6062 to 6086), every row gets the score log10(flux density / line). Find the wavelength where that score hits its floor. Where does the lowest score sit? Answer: 6067.0 AA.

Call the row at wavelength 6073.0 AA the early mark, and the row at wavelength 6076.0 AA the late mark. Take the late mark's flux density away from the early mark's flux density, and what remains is -0.017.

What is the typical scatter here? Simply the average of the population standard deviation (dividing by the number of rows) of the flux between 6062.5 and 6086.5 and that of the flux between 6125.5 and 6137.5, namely 0.102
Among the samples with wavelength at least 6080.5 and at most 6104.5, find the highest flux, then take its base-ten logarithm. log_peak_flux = 0.617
